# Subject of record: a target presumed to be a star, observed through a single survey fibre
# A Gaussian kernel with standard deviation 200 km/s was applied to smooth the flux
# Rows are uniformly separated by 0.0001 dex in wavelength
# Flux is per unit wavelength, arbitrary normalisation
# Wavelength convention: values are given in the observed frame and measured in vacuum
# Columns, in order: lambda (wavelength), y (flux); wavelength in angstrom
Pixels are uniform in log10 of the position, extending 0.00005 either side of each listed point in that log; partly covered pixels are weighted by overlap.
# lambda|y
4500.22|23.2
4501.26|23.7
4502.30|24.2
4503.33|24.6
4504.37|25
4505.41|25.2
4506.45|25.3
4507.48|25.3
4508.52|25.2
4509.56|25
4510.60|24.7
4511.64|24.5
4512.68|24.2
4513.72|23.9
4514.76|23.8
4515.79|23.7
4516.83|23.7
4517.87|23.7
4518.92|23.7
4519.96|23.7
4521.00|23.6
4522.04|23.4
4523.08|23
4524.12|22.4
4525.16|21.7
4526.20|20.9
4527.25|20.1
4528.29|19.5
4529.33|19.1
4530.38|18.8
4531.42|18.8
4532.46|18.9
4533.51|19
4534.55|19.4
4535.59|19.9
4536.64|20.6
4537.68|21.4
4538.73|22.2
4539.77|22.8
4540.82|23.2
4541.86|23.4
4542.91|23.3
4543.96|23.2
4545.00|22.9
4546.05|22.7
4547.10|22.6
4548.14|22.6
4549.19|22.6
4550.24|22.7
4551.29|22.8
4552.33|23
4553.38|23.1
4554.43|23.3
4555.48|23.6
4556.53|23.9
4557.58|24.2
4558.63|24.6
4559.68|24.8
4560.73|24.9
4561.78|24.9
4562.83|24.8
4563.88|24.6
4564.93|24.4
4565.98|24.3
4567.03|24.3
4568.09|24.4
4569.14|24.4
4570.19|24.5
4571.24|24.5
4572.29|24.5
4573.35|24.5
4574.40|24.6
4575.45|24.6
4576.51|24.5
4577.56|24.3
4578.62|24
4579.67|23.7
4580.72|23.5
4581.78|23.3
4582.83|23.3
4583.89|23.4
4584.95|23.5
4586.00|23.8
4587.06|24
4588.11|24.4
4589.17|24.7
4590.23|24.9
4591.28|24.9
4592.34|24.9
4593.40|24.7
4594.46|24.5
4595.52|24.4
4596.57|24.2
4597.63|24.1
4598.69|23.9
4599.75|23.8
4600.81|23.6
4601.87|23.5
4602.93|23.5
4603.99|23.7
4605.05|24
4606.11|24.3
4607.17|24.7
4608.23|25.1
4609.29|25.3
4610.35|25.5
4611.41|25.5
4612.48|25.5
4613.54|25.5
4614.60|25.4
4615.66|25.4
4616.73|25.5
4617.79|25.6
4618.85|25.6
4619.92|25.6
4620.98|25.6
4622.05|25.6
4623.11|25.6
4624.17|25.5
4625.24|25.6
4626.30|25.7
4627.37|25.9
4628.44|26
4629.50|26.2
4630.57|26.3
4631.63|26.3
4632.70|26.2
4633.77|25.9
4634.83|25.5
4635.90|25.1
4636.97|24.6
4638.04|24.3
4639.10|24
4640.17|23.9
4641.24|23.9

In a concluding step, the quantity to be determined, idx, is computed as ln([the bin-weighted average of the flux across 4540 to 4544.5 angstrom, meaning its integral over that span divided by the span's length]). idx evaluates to 3.15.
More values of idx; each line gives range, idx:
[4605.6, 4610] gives 3.22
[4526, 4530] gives 2.98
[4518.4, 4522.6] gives 3.16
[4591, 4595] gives 3.21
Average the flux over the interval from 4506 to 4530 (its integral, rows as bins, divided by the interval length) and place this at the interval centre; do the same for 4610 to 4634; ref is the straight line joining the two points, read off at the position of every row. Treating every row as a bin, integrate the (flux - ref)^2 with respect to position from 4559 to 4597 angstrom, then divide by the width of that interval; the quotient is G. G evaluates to 0.4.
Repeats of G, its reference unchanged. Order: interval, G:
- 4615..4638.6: 0.3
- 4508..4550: 5.4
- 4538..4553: 1.2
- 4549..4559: 0.8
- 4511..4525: 0.6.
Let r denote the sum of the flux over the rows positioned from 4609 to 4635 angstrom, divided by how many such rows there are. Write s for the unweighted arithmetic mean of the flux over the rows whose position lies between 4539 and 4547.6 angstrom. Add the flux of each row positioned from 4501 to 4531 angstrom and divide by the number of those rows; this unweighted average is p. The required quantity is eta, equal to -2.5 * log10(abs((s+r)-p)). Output -3.51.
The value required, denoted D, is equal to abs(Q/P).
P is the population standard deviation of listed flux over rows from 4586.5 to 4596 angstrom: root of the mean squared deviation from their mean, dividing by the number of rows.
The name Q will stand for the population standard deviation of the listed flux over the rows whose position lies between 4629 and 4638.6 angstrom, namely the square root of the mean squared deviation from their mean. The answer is 2.5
